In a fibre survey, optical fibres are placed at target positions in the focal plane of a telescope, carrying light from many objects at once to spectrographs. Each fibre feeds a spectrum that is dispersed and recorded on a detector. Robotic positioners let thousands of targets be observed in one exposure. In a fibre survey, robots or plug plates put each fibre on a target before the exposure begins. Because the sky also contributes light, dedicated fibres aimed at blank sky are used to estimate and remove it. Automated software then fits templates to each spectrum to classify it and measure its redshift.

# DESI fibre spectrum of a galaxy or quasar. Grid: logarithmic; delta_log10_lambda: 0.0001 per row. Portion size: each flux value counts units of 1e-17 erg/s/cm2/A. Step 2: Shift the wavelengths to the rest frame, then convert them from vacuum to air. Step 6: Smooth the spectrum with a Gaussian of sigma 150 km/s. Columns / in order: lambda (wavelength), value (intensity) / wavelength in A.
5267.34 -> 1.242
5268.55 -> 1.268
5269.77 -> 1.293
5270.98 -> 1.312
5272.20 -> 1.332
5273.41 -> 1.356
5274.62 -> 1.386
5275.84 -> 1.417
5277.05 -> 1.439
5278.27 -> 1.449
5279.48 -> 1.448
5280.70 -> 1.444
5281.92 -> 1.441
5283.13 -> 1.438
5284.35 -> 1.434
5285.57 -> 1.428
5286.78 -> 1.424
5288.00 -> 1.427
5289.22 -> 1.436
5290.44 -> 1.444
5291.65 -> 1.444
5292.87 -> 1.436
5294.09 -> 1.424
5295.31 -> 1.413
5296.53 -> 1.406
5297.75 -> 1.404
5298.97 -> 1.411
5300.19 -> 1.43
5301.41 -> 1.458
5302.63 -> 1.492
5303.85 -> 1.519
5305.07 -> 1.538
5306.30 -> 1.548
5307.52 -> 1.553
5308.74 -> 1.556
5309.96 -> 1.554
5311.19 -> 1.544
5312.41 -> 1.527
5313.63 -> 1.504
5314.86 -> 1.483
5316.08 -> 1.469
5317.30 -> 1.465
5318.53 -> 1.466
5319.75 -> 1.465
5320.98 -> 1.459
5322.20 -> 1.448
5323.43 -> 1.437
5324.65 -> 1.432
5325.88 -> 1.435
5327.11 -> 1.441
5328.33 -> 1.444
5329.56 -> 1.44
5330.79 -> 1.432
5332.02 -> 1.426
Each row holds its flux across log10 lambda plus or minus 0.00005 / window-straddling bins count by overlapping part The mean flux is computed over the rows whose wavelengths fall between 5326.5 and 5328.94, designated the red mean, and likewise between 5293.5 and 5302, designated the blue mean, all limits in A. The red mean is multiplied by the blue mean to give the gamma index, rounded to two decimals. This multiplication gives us 2.05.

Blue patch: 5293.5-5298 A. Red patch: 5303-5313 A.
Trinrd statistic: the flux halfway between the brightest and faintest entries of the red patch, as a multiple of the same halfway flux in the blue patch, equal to 1.09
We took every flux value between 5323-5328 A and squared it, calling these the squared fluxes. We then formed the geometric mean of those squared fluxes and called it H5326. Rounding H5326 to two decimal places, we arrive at 2.06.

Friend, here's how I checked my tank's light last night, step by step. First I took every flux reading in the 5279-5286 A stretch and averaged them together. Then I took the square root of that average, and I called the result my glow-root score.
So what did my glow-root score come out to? 1.20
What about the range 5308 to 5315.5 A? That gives 1.24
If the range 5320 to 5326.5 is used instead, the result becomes 1.20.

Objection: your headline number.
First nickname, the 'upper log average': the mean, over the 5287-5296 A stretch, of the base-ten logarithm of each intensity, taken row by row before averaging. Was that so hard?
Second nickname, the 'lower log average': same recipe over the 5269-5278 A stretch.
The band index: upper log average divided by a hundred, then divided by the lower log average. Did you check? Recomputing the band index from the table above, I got 0.0116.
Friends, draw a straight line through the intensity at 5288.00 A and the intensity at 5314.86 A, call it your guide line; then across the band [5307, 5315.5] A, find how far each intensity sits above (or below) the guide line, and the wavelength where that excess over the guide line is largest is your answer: 5308.74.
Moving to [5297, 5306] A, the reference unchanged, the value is 5305.07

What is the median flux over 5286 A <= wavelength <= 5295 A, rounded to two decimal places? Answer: 1.44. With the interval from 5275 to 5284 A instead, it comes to 1.44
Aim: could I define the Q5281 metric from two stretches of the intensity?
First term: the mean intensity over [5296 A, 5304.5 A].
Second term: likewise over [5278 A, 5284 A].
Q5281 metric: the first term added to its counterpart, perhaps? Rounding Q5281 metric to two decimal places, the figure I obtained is 2.89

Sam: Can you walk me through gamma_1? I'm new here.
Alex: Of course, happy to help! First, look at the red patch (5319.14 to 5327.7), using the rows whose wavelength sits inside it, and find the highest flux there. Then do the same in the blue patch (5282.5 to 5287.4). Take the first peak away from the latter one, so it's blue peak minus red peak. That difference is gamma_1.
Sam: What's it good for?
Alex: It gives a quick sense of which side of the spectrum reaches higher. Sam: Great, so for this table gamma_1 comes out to -0.027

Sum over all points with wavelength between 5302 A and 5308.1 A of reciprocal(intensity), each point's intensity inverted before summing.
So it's 3.27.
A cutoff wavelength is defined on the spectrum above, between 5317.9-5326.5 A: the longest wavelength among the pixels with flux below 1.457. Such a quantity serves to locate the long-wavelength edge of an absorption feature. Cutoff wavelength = 5325.88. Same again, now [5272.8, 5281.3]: 5280.70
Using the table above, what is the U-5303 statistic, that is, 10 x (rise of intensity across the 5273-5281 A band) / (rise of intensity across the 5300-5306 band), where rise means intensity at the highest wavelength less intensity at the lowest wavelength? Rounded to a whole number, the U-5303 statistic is 8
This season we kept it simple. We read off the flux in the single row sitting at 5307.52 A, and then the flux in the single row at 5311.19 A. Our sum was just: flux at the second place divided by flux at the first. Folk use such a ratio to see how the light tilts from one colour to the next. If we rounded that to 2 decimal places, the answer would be 0.99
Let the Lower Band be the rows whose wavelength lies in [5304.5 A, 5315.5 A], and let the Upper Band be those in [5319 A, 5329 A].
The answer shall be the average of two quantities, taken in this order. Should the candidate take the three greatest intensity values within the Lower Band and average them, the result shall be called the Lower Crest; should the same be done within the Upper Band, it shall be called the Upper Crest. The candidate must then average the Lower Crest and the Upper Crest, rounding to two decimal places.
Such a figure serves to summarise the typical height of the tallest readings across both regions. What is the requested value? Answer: 1.51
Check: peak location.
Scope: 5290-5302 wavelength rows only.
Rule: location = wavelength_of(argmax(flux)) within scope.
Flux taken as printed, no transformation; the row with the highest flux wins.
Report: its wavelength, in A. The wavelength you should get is 5301.41 A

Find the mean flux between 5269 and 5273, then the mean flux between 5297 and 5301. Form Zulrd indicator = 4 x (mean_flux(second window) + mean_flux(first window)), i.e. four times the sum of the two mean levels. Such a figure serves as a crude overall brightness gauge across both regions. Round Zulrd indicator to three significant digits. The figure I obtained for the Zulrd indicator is 10.9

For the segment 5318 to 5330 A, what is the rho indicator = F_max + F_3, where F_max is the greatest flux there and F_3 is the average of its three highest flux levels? 2.93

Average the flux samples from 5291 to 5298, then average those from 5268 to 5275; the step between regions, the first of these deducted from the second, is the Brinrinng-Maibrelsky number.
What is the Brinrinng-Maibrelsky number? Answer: -0.10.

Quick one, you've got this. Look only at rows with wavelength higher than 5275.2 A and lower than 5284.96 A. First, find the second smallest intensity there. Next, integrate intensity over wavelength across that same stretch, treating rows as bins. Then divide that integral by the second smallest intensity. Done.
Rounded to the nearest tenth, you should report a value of 9.8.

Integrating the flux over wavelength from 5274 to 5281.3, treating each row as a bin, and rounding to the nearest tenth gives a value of 10.4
